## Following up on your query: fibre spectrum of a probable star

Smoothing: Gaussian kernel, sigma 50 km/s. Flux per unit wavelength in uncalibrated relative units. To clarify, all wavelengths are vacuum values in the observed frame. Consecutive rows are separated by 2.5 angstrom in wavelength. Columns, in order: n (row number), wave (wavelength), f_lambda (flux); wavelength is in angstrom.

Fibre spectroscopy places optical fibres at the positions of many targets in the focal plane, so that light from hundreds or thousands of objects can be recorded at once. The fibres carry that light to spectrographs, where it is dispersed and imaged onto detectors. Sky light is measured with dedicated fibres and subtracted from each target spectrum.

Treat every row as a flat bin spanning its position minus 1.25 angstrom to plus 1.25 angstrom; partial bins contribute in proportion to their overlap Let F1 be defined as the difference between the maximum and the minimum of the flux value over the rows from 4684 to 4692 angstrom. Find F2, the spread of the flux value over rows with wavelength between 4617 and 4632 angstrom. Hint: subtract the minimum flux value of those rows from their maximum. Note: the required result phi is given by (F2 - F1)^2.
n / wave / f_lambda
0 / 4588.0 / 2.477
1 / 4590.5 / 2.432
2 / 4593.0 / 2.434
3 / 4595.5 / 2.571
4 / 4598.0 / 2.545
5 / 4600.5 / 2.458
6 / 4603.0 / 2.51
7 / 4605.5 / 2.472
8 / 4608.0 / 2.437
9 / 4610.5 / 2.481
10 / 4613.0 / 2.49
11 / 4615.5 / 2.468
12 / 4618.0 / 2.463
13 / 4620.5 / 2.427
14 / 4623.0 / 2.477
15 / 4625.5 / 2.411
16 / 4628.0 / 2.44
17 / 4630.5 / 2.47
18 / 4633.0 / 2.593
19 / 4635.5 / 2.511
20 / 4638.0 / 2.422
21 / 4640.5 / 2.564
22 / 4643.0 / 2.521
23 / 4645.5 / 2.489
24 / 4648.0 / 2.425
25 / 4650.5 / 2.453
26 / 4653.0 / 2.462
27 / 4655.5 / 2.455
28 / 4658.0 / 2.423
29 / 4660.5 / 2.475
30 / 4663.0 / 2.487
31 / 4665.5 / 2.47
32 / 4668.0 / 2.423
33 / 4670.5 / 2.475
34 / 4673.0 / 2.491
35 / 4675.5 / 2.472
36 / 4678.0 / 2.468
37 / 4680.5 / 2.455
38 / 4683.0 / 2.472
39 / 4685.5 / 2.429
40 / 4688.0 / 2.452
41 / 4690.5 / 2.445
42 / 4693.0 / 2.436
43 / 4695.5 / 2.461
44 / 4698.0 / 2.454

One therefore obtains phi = 0.0018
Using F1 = 0.023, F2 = 0.066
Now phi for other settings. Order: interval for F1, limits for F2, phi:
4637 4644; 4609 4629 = 0.0040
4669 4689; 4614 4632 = 0.0000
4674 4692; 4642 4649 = 0.0028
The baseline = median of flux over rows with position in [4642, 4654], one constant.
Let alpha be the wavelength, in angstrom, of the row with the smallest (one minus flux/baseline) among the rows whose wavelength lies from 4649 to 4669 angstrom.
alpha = 4663.0 angstrom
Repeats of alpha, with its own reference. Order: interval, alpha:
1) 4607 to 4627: 4613.0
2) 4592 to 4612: 4595.5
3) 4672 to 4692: 4673.0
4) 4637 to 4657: 4640.5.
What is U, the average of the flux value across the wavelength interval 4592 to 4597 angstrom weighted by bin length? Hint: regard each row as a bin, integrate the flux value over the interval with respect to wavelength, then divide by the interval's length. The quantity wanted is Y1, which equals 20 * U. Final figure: 50.2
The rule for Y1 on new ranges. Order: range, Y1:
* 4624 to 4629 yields 48.5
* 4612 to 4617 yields 49.6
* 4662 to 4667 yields 49.5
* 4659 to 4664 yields 49.6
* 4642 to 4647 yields 50.0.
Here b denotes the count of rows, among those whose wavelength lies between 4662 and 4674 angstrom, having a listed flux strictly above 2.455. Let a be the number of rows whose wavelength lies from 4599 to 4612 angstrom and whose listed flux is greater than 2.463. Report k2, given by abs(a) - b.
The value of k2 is -1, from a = 3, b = 4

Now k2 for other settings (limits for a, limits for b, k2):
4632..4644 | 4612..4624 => 0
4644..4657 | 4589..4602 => -2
